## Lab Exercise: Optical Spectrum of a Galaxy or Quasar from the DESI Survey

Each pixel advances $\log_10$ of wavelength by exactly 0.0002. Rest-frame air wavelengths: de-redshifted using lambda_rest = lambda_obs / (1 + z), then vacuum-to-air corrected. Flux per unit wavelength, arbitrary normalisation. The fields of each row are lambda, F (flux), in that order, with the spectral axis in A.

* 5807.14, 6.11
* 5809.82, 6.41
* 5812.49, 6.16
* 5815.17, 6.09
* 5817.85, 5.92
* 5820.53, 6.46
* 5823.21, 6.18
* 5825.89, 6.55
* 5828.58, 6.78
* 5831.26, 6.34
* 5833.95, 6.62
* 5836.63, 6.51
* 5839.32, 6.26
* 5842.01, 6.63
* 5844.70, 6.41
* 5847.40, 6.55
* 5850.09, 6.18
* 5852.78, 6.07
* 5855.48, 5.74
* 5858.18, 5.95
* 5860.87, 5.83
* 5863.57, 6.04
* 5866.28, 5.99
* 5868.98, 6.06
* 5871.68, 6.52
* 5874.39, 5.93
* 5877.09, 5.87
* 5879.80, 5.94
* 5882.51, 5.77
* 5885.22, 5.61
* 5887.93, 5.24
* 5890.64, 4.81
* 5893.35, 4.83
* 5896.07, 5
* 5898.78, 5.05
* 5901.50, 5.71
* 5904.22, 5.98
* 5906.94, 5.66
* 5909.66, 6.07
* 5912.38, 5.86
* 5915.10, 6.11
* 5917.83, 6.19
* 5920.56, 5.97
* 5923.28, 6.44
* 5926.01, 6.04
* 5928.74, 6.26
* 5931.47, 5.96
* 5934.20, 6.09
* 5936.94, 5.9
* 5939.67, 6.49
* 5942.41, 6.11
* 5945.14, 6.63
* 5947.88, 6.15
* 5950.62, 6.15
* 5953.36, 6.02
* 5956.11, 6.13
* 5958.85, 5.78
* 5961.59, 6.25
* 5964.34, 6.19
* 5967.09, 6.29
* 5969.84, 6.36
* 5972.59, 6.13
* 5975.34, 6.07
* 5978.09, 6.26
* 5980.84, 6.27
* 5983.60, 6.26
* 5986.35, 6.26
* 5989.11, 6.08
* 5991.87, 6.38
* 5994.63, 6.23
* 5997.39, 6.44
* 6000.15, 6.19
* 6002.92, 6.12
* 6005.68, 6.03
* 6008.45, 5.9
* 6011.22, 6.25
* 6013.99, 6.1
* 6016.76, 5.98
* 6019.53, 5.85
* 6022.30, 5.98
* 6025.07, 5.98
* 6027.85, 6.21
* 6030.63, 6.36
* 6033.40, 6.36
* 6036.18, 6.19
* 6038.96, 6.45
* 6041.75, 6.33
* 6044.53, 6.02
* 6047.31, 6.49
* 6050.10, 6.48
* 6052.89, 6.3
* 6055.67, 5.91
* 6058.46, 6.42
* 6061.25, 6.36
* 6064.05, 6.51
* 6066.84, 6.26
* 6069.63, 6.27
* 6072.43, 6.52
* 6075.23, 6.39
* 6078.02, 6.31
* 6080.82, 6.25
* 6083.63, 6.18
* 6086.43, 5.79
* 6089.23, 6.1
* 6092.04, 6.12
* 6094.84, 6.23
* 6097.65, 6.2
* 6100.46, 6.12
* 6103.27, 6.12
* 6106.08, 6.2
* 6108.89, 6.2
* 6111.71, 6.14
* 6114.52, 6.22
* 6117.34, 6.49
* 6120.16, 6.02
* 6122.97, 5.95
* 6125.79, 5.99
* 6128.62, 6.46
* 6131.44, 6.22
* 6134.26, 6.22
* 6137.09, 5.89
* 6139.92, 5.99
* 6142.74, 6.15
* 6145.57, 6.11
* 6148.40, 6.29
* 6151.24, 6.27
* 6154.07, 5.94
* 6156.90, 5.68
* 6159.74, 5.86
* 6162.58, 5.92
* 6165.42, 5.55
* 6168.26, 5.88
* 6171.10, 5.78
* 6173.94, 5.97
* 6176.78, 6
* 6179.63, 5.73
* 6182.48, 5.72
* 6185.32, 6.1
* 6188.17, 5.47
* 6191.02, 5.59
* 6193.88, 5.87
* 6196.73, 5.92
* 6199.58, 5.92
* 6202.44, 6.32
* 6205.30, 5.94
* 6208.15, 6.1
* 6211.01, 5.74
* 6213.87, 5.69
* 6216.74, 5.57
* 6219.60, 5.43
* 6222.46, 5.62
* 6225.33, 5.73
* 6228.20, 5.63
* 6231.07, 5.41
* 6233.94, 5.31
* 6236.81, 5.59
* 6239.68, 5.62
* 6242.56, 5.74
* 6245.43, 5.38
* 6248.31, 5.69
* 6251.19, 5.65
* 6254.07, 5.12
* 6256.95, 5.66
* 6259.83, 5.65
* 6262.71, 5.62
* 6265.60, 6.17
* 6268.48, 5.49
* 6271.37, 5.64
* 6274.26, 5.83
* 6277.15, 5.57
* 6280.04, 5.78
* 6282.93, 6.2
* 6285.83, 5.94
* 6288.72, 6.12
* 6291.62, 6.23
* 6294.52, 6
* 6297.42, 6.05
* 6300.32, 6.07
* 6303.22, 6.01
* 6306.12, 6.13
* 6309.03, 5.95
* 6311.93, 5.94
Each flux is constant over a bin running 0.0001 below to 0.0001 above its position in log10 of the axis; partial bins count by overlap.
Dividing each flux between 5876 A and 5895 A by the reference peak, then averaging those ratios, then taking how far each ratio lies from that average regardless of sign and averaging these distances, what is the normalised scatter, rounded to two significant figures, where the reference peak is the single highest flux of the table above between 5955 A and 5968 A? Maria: 0.065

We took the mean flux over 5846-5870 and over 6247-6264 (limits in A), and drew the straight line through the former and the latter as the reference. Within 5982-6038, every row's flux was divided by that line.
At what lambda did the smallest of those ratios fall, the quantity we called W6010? 6019.53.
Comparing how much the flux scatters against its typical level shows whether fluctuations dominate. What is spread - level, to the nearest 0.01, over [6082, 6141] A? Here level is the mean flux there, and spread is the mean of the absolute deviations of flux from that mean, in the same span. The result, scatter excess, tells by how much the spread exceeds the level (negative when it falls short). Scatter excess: -6.02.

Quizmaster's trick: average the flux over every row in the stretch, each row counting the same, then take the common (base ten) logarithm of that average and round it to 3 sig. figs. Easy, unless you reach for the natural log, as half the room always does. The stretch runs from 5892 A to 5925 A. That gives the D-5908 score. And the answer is 0.759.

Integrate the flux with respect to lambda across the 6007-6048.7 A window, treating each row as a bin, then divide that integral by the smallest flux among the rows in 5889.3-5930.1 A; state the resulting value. 53.4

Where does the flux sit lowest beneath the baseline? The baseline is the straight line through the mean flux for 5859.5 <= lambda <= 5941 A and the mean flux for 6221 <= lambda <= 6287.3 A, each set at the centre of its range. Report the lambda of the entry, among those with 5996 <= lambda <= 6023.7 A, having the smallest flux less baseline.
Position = 6019.53 A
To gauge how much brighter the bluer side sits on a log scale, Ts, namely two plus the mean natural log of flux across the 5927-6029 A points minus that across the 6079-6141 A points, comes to 2.00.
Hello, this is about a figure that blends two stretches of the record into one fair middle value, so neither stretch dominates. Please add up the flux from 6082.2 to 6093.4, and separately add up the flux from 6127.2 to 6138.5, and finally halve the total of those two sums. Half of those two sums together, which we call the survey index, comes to 24.5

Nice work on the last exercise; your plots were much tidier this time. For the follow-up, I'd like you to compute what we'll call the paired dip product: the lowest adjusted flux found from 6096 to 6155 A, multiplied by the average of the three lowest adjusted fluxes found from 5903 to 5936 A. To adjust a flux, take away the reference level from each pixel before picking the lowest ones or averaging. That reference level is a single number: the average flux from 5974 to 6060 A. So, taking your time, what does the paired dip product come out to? 0.115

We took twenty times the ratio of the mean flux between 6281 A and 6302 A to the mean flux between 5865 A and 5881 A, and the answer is 20.1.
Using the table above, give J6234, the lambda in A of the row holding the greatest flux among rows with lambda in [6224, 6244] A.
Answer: 6242.56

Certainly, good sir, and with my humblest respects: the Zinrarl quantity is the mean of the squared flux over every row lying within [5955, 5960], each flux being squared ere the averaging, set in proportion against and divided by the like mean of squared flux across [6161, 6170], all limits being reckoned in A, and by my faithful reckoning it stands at 1.06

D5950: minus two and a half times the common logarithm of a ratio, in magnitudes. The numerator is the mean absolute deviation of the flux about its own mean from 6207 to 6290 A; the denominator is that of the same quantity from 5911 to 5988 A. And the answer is -0.2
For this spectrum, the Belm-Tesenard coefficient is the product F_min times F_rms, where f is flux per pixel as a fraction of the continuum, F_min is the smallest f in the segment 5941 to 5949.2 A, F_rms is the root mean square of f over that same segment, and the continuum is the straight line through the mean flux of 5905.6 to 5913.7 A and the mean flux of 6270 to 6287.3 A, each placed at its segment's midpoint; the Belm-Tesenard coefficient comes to 1.12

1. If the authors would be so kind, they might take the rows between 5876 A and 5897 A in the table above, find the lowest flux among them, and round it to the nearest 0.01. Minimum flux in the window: 4.81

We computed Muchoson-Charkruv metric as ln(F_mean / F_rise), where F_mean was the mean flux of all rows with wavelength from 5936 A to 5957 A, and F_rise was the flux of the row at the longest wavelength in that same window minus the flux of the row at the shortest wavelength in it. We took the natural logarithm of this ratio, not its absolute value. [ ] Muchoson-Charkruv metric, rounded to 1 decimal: 3.3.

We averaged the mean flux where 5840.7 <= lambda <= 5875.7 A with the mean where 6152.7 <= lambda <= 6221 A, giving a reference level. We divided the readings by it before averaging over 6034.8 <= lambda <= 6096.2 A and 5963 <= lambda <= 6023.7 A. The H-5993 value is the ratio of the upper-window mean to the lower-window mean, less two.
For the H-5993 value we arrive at -0.983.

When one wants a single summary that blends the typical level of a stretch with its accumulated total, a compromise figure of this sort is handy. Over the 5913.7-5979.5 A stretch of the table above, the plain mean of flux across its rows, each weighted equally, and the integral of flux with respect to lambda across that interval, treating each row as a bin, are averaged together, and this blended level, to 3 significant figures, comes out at 206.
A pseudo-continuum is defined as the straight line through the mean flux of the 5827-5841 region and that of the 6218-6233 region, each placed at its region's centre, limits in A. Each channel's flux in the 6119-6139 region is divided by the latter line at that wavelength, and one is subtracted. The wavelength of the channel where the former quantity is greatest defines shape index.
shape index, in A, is 6128.62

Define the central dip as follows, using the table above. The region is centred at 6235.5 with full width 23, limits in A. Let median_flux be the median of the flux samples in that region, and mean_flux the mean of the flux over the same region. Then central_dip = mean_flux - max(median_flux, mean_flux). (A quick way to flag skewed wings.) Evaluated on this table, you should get -0.054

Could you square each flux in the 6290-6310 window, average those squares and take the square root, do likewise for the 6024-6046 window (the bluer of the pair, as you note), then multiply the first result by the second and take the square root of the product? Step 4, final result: 6.15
